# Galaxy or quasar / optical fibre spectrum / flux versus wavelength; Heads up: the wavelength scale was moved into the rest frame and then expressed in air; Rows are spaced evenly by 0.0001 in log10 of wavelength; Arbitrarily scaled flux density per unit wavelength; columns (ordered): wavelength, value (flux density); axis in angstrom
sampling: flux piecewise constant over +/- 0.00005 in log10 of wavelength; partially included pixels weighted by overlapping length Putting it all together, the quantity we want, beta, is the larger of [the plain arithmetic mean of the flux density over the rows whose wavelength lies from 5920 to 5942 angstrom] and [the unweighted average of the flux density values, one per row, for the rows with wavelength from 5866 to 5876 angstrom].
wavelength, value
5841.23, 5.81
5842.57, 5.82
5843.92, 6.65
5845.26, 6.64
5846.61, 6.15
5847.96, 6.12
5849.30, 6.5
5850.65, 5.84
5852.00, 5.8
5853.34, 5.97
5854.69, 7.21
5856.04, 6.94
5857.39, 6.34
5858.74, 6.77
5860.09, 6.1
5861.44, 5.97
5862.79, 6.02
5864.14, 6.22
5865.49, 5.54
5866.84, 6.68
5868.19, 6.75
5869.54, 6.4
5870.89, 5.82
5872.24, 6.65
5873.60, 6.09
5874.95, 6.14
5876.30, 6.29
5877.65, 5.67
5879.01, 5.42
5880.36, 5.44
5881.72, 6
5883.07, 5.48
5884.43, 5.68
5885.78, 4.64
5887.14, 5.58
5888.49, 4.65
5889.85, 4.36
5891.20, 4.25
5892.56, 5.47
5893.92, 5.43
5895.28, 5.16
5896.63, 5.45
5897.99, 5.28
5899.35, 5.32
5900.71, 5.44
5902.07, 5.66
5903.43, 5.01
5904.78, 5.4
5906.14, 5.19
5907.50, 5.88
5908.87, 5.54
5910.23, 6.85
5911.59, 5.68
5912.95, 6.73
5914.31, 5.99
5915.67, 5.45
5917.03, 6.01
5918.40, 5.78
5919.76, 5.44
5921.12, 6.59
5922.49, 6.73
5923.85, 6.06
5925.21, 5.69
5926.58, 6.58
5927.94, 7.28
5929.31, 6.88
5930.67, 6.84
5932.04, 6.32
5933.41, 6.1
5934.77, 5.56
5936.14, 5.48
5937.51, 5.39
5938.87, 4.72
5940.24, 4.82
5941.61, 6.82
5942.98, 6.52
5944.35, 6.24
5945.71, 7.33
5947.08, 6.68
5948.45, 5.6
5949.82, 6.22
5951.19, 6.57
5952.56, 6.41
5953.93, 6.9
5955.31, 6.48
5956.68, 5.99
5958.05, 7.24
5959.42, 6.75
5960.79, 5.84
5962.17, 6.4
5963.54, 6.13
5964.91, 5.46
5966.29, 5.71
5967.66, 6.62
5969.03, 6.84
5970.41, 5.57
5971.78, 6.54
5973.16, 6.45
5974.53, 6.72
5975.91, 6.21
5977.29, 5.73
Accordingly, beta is 6.36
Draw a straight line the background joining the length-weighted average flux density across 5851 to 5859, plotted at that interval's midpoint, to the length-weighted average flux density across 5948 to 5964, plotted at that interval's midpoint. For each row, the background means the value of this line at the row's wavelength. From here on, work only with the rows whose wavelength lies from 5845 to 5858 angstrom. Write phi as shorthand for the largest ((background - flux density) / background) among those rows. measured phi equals 0.10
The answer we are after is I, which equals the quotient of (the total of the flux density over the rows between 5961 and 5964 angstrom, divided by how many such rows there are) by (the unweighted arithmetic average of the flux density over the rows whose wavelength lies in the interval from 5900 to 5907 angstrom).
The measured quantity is 1.17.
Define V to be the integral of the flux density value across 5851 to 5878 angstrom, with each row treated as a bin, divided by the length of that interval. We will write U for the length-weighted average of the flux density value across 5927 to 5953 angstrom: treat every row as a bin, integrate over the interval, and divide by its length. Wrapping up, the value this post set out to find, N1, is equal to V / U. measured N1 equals 1.01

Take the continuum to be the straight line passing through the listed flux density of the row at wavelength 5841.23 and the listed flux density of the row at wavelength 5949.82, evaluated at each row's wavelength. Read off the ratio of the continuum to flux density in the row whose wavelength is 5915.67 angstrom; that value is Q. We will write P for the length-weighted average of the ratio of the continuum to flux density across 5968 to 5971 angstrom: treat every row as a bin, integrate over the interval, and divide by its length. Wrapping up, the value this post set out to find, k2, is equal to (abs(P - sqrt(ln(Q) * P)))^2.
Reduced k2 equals 0.46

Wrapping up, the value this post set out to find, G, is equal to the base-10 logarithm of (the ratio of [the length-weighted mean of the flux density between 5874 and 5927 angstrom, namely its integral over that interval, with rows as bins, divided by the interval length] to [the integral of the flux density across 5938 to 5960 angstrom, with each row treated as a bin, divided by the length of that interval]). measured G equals -0.05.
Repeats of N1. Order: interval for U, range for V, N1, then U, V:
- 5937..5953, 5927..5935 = 1.07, 6.1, 6.6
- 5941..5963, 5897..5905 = 0.82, 6.5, 5.4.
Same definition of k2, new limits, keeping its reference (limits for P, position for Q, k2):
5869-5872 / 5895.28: 0.33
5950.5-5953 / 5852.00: 0.75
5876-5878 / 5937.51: 0.40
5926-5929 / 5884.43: 0.46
